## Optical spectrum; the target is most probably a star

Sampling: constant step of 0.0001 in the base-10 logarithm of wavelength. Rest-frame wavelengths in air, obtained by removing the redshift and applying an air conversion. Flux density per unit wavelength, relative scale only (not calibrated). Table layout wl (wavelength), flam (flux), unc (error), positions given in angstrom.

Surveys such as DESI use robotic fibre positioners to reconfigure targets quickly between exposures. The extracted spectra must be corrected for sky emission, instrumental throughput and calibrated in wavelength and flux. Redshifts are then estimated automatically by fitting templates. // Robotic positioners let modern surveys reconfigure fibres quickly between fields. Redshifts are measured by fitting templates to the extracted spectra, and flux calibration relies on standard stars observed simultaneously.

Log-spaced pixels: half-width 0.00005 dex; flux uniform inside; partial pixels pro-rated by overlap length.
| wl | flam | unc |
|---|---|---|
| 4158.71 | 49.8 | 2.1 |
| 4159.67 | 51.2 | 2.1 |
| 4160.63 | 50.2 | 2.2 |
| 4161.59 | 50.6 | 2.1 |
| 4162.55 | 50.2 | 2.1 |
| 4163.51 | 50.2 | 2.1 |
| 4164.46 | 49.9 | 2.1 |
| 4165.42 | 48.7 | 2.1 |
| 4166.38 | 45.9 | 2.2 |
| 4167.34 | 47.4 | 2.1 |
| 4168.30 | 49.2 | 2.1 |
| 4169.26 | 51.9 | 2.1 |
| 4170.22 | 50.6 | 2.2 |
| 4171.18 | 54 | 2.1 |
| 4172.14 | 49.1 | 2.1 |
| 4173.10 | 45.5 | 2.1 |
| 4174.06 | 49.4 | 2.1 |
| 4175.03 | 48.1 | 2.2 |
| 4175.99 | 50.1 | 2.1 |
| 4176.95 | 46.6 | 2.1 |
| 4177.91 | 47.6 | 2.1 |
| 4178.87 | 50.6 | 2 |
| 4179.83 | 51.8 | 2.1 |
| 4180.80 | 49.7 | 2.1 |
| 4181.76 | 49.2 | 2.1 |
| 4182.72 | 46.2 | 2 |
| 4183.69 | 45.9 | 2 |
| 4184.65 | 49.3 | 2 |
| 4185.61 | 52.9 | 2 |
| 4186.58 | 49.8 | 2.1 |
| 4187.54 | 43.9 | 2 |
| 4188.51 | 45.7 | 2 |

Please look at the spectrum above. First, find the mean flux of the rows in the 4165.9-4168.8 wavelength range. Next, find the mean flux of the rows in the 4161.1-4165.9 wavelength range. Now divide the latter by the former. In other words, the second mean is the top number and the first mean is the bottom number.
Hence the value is 1.05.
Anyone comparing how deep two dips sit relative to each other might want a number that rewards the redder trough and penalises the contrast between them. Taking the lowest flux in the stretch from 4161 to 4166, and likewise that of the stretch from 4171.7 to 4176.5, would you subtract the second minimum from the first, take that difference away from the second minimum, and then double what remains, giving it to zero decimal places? 85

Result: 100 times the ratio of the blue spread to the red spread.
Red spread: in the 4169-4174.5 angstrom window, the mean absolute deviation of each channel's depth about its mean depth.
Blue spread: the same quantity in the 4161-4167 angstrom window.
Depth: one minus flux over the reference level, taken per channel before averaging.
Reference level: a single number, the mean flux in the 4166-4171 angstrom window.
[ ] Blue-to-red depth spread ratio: 62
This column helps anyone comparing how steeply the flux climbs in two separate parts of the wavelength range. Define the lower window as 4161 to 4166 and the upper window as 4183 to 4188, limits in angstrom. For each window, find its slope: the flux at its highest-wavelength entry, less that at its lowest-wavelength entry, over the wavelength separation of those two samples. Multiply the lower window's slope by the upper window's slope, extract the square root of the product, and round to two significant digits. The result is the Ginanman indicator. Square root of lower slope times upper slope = 0.51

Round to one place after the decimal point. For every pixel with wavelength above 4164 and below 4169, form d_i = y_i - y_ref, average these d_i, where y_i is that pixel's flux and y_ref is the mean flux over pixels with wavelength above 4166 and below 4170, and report -0.4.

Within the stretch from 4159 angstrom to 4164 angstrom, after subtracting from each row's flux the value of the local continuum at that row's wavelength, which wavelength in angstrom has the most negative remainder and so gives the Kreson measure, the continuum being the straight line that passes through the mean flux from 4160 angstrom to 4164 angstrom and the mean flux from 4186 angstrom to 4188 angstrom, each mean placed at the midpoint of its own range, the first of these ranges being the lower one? 4160.63 angstrom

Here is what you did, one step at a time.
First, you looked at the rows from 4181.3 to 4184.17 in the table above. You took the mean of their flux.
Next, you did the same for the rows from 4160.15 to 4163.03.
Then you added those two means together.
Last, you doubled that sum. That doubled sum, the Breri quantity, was 195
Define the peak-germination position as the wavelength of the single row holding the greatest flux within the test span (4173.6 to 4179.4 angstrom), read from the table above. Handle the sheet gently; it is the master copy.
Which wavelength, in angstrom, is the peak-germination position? 4178.87 angstrom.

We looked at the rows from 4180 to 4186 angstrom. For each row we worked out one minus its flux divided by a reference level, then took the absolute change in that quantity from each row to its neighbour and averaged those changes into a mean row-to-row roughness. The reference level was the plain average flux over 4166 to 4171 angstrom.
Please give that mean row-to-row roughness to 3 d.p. 0.044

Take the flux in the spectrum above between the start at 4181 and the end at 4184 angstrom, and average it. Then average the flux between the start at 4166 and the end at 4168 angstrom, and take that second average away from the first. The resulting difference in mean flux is 0.5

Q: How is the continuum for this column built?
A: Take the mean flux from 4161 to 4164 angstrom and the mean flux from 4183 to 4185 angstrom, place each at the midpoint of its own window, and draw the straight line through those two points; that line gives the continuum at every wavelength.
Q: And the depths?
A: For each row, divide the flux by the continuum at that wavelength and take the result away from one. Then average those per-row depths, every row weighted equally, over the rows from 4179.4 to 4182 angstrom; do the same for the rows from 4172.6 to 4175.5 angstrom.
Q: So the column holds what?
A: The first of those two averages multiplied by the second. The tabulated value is -0.0011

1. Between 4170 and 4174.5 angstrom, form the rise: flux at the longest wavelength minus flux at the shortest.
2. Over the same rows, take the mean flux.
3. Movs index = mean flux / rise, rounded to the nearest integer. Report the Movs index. -41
